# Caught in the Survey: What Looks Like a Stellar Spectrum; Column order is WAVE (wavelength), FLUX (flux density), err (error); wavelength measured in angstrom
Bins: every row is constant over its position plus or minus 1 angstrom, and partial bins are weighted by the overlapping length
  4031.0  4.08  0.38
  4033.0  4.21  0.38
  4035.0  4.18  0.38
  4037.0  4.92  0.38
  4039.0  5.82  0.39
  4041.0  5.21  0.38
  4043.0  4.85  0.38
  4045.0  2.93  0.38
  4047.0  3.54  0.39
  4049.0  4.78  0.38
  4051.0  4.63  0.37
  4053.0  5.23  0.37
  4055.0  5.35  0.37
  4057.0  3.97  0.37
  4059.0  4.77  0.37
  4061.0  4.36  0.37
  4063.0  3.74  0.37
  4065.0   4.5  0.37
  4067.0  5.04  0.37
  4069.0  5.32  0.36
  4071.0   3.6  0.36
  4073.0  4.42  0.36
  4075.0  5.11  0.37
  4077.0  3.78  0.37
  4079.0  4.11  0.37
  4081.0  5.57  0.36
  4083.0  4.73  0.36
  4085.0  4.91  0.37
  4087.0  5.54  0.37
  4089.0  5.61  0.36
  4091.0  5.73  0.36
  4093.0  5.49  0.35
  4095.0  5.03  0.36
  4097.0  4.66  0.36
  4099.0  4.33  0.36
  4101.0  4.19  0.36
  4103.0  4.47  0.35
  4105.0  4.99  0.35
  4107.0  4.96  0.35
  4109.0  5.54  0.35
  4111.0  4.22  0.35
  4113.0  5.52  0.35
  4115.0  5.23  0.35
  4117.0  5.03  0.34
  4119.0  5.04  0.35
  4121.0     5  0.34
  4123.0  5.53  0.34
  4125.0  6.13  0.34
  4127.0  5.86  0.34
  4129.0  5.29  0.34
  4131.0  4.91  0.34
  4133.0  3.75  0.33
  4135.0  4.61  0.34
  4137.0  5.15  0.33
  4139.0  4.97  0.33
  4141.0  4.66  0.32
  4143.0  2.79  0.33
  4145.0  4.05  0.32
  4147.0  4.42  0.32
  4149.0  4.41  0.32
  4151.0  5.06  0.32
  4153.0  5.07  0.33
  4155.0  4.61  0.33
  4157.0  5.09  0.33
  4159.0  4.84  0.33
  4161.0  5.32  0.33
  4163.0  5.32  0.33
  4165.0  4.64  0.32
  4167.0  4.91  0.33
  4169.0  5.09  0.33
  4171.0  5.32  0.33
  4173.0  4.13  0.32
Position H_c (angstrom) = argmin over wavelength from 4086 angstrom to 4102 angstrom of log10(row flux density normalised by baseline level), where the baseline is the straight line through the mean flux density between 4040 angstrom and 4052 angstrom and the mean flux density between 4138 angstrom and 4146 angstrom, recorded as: 4101.0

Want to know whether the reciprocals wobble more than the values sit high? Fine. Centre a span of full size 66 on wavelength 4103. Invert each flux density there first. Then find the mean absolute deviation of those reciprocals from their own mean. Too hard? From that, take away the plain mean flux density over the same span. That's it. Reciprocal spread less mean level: -4.9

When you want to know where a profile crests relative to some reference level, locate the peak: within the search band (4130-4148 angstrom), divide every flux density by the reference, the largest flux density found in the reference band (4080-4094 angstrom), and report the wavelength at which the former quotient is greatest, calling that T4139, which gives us 4137.0 angstrom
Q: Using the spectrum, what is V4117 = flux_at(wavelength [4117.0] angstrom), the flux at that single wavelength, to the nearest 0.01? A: 5.03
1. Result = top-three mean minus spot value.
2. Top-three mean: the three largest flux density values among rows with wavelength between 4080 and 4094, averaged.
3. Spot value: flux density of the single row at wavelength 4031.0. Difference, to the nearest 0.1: 1.6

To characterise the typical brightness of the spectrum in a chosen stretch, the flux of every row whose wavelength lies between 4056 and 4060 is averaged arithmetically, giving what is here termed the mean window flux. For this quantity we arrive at 4.37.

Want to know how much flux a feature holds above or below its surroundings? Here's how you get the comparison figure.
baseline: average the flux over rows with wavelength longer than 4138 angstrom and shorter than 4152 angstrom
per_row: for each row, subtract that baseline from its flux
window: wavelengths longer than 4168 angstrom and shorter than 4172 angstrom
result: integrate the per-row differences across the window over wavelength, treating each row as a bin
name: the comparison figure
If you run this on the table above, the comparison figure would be 3.5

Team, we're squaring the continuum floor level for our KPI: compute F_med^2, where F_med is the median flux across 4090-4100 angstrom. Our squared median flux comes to 25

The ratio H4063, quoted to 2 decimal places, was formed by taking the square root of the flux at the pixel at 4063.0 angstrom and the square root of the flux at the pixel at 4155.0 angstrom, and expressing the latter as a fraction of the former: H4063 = 1.11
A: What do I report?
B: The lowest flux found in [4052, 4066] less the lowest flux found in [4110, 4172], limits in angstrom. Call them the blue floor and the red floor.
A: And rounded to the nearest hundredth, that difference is 0.95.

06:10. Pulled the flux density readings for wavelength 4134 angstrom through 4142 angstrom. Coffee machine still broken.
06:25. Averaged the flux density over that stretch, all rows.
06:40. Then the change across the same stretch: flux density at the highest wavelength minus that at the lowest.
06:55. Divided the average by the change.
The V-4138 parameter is 97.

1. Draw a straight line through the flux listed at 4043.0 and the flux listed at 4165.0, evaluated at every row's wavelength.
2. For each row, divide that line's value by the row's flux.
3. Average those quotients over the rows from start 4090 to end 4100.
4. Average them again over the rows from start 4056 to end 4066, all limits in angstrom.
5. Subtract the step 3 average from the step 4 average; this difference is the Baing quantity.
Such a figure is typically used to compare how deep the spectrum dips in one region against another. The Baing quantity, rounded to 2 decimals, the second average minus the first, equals 0.18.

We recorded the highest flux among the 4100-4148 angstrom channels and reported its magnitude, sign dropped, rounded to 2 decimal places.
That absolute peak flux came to 6.13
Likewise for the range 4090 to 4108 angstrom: 5.73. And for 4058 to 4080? 5.32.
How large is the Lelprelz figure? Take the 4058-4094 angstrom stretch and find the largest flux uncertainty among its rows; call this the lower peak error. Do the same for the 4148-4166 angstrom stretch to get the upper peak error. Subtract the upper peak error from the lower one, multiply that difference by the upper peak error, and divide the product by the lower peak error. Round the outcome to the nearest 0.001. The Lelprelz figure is 0.036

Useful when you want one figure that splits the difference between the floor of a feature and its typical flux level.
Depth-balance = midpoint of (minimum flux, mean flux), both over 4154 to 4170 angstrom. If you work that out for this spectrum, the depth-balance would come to 4.79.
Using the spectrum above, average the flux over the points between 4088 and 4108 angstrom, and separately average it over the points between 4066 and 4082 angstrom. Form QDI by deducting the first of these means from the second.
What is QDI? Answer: -0.3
